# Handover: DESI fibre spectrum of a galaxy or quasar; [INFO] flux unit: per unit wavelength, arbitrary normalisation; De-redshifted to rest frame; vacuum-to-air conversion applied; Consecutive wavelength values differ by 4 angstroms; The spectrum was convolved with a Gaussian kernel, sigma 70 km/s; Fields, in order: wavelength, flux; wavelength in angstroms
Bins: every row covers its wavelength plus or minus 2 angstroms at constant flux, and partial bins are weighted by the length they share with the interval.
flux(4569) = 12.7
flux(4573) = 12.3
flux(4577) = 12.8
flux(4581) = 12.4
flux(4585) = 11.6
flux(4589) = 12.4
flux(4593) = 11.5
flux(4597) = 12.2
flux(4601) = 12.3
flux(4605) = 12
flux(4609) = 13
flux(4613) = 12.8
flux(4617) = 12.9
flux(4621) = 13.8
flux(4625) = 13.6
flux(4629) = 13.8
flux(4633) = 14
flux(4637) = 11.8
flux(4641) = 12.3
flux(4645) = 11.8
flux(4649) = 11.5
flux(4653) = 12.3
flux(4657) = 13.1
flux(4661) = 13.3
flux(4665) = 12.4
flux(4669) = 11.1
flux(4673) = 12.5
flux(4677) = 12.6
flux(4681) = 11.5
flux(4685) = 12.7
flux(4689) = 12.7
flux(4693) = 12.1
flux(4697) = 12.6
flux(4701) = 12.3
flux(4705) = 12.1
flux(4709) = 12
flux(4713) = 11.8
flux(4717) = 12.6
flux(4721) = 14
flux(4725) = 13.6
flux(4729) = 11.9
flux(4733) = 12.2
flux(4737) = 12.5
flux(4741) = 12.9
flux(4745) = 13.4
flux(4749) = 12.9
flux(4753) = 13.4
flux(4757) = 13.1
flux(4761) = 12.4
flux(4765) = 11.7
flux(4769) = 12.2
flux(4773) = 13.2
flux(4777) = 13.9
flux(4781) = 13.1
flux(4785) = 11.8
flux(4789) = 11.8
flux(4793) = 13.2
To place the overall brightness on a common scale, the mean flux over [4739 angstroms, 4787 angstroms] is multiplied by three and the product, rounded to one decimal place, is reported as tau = 38.5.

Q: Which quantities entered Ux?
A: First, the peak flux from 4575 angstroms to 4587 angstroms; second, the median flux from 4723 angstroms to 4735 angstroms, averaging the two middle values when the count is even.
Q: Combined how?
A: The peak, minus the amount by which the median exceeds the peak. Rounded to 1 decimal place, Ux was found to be 13.4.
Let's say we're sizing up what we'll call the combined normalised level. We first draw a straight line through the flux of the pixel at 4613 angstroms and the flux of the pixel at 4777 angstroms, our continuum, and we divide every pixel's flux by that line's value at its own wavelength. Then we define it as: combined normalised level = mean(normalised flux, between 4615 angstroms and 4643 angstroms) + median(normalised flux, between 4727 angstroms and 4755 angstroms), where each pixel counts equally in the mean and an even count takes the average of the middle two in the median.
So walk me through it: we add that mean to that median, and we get 1.96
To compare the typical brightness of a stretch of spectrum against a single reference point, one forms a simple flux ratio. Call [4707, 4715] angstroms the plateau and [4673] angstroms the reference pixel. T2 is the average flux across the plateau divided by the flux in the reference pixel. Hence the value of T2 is 0.95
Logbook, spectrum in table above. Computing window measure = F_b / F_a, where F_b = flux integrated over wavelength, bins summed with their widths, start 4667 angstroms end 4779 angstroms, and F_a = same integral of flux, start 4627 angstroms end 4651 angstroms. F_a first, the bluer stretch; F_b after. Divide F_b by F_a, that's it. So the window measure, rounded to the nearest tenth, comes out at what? 4.7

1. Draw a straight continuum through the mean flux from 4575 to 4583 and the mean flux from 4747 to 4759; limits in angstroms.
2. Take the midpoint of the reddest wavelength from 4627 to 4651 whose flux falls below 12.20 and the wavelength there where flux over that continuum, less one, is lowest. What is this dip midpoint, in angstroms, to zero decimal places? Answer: 4649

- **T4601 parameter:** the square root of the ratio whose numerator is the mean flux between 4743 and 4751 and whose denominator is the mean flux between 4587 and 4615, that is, 1.033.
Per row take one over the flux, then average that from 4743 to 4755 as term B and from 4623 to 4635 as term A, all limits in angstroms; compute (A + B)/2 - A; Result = 0.0016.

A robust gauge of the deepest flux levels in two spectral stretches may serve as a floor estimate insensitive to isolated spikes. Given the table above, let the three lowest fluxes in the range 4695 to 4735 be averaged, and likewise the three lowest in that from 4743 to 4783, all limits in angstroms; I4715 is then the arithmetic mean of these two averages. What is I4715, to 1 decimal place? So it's 12.0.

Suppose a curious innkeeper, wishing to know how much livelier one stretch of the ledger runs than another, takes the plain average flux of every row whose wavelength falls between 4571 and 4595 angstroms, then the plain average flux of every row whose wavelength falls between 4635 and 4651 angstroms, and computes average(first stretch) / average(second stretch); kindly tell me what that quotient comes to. 1.03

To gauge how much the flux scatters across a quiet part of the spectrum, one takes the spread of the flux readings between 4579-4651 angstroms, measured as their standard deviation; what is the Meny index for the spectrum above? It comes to 0.8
